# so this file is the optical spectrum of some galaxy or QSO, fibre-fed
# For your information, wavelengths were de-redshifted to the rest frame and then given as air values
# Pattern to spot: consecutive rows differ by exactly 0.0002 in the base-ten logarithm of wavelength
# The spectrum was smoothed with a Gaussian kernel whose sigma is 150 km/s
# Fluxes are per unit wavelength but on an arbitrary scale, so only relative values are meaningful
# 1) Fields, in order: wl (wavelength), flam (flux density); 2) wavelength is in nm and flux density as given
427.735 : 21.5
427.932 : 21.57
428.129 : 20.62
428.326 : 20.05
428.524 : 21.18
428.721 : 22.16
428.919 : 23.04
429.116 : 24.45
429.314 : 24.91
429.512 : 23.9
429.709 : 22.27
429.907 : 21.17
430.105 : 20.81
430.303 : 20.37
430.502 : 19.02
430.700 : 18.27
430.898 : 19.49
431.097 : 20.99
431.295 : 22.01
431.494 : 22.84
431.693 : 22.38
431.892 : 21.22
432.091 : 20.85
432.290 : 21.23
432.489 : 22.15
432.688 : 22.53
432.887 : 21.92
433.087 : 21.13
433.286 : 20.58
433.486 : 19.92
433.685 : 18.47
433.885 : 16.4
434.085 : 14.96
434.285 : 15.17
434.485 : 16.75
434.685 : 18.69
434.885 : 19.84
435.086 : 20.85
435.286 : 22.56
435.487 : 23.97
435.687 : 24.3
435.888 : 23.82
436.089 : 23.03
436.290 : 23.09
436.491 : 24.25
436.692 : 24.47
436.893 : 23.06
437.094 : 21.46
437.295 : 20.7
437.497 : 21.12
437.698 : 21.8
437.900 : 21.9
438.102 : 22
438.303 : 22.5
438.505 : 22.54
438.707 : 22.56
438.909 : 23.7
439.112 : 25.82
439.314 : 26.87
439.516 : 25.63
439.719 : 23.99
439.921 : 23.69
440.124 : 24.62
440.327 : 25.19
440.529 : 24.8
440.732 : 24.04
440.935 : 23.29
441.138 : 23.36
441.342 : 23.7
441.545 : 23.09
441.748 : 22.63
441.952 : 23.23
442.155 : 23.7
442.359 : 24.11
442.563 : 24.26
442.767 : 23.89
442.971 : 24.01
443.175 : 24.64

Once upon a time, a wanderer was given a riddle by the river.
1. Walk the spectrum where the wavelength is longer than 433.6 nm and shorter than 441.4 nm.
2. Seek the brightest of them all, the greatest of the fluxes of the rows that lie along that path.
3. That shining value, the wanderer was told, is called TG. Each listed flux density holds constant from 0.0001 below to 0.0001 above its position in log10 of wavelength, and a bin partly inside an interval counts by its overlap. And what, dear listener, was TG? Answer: 26.87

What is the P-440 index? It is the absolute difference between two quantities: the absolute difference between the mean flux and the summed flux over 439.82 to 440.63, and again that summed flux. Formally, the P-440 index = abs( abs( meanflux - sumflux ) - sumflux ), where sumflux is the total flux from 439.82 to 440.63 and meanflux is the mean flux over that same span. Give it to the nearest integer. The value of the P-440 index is 25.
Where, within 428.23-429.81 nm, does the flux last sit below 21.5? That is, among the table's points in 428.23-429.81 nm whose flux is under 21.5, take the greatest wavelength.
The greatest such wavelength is 428.524 nm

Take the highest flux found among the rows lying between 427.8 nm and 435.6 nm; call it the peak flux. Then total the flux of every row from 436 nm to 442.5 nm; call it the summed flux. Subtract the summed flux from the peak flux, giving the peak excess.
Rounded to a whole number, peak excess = -725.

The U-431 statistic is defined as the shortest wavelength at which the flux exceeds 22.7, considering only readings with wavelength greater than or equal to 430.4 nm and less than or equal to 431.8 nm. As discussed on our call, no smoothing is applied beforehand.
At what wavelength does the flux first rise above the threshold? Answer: 431.494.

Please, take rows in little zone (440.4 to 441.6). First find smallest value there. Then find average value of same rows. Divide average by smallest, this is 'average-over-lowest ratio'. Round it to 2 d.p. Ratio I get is 1.03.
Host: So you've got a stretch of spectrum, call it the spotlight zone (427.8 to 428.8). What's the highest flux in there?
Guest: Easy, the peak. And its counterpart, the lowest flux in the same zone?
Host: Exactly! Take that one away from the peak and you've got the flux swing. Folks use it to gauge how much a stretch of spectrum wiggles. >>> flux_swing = 2.1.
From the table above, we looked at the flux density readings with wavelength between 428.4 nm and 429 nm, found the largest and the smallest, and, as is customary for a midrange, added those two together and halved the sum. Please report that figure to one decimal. 22.1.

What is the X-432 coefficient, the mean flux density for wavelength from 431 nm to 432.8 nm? 21.8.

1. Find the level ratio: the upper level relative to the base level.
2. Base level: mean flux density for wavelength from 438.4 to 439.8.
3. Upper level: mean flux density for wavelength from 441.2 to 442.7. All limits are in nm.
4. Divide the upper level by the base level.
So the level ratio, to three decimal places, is 0.963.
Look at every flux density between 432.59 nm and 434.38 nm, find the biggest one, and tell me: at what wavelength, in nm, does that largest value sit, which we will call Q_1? 432.688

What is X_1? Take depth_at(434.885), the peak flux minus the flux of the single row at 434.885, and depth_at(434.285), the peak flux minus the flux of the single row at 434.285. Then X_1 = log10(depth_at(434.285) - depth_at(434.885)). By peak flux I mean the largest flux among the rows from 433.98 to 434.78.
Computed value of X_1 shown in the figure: 0.67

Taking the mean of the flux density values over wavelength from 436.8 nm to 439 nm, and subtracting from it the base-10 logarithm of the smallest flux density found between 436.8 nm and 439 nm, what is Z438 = 20.8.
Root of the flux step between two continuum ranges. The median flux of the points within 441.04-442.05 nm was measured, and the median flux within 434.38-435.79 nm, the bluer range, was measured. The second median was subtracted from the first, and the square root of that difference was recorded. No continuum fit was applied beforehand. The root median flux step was 1.54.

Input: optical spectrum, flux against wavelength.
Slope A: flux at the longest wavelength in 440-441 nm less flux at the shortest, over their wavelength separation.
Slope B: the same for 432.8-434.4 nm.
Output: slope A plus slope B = -6.5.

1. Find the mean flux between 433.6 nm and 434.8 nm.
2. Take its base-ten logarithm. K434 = 1.224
